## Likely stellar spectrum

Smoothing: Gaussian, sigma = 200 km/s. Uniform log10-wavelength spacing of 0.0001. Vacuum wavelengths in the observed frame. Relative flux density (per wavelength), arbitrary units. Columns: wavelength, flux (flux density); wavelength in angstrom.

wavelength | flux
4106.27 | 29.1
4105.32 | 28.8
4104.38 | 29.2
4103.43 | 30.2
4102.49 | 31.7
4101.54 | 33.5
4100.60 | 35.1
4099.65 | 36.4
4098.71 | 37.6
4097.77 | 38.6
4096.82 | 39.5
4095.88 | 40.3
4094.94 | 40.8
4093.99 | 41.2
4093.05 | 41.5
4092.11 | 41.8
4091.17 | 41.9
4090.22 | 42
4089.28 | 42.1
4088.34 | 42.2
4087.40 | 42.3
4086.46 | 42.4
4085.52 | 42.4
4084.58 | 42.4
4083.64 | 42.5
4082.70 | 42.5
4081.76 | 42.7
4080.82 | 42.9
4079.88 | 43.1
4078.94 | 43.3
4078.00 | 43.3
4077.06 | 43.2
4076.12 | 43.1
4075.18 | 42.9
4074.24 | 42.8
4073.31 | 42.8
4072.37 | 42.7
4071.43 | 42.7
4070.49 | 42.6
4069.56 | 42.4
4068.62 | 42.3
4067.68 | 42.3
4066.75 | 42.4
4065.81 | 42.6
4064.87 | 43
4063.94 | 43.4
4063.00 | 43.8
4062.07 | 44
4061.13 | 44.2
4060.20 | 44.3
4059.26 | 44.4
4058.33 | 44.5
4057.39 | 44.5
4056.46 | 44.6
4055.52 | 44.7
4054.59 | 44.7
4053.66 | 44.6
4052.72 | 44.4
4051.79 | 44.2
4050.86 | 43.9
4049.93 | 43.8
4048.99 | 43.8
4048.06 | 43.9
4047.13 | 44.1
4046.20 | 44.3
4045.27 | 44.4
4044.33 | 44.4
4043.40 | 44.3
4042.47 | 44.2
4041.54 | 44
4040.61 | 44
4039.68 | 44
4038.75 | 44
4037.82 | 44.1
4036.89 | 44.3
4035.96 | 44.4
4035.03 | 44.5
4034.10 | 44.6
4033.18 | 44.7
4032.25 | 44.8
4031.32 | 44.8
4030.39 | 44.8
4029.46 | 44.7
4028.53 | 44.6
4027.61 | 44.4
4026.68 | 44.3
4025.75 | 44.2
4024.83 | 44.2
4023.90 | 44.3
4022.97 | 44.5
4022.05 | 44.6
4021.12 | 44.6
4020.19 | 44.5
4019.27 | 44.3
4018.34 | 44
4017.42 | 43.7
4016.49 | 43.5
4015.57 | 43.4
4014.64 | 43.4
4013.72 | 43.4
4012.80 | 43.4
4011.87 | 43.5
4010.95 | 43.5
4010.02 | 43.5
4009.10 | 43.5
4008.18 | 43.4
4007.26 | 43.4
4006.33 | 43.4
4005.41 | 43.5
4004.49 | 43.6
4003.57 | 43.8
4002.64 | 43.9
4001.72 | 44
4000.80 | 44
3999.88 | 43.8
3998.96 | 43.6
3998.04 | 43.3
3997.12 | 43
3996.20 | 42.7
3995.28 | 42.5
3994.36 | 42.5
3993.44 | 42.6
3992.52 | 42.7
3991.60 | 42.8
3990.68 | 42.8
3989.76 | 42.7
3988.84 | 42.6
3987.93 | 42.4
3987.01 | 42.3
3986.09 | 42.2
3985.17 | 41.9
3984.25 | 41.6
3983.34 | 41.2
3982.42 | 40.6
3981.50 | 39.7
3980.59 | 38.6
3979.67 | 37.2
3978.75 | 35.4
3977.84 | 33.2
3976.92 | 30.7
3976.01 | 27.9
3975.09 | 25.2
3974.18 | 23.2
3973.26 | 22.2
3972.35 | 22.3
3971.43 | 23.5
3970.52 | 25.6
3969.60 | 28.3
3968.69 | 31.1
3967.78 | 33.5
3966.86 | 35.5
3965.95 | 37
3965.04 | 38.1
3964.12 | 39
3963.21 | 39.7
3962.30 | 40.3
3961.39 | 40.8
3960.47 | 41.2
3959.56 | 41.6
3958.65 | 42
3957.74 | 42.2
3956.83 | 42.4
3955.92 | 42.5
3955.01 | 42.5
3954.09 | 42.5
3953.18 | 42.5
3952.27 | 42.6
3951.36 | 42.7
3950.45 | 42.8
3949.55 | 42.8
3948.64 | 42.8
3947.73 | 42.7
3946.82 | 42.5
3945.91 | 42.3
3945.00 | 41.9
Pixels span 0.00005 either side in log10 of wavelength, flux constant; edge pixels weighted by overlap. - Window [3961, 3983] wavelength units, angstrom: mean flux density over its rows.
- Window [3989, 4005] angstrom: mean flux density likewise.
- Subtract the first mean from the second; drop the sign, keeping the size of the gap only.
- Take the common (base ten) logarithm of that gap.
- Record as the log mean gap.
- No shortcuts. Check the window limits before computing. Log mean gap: 1.01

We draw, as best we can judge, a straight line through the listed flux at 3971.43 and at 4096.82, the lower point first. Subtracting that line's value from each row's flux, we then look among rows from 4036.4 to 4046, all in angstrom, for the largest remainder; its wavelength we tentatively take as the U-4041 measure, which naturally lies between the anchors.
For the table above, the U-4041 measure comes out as 4036.89 angstrom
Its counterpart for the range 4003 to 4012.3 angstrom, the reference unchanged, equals 4003.57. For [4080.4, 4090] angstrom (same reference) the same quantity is 4080.82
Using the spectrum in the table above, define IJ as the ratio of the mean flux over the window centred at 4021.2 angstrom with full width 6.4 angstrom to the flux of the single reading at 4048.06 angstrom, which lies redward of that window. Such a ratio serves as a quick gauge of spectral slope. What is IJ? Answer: 1.01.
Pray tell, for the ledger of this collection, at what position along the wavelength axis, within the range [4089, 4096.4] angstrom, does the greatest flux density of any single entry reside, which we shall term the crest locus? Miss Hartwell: 4089.28 angstrom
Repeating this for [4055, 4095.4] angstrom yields 4055.52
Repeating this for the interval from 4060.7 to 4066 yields 4061.13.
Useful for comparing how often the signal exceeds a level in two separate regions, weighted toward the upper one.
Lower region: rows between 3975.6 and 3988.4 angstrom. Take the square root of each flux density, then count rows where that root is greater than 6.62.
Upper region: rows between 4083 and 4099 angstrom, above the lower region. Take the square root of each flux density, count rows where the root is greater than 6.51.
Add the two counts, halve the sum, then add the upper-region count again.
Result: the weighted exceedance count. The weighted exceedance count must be 6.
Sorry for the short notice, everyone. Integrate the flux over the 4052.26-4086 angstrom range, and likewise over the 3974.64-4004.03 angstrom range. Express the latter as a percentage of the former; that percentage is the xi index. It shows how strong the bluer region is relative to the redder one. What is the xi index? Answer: 81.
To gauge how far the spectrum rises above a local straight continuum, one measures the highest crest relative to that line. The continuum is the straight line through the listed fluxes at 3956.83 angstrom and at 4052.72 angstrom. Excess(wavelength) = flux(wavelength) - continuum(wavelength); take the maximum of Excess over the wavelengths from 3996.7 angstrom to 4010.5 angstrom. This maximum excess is 0.68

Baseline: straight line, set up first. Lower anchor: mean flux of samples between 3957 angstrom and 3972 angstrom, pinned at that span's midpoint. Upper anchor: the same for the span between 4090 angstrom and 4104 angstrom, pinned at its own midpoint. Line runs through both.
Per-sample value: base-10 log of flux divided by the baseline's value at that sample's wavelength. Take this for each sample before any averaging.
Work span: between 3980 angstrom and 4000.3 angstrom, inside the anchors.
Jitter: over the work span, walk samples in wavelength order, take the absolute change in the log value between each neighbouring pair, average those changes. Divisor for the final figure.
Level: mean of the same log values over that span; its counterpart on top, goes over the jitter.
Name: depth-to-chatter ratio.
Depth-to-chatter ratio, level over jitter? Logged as 22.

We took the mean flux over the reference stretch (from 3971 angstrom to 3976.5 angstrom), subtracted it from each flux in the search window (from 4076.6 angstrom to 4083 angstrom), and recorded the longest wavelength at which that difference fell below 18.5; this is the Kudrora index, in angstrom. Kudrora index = 4082.70 angstrom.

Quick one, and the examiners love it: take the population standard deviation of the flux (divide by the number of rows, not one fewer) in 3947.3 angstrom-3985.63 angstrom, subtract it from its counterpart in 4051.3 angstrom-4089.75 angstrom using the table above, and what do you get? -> -5.9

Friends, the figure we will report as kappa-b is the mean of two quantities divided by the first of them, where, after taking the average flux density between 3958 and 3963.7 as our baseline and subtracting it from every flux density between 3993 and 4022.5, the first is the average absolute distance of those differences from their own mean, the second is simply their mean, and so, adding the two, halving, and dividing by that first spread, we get 4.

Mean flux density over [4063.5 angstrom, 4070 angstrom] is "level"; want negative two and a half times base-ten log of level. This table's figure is -4.074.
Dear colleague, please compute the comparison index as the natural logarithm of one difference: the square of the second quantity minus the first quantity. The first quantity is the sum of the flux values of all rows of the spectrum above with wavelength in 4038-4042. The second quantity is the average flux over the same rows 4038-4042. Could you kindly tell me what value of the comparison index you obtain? 7.47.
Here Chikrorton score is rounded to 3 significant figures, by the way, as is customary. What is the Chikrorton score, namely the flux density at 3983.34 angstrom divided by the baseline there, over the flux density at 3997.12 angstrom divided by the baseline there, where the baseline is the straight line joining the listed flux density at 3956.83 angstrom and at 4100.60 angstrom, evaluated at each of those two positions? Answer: 0.942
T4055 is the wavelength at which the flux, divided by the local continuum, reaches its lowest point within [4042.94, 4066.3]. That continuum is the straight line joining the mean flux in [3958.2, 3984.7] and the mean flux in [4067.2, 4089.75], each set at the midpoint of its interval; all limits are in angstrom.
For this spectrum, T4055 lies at 4065.81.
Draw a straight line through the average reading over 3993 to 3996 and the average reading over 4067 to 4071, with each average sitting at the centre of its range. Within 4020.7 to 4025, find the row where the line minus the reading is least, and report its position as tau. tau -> 4022.05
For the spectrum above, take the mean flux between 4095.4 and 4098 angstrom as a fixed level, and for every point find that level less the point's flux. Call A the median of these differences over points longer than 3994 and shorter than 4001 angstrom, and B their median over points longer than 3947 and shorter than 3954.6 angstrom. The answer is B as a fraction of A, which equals 0.88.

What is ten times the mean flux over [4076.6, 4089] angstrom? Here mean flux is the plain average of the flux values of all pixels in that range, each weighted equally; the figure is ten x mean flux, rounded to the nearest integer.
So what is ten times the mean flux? 427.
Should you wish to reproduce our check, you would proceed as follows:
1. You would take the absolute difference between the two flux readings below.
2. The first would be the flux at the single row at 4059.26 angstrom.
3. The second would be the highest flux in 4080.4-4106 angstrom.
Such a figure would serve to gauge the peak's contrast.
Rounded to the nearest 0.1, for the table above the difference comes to 1.5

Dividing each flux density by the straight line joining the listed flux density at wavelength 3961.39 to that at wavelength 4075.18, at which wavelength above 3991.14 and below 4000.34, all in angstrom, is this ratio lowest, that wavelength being 3995.28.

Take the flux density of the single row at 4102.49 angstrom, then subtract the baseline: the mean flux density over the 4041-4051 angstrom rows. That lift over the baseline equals -12.4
